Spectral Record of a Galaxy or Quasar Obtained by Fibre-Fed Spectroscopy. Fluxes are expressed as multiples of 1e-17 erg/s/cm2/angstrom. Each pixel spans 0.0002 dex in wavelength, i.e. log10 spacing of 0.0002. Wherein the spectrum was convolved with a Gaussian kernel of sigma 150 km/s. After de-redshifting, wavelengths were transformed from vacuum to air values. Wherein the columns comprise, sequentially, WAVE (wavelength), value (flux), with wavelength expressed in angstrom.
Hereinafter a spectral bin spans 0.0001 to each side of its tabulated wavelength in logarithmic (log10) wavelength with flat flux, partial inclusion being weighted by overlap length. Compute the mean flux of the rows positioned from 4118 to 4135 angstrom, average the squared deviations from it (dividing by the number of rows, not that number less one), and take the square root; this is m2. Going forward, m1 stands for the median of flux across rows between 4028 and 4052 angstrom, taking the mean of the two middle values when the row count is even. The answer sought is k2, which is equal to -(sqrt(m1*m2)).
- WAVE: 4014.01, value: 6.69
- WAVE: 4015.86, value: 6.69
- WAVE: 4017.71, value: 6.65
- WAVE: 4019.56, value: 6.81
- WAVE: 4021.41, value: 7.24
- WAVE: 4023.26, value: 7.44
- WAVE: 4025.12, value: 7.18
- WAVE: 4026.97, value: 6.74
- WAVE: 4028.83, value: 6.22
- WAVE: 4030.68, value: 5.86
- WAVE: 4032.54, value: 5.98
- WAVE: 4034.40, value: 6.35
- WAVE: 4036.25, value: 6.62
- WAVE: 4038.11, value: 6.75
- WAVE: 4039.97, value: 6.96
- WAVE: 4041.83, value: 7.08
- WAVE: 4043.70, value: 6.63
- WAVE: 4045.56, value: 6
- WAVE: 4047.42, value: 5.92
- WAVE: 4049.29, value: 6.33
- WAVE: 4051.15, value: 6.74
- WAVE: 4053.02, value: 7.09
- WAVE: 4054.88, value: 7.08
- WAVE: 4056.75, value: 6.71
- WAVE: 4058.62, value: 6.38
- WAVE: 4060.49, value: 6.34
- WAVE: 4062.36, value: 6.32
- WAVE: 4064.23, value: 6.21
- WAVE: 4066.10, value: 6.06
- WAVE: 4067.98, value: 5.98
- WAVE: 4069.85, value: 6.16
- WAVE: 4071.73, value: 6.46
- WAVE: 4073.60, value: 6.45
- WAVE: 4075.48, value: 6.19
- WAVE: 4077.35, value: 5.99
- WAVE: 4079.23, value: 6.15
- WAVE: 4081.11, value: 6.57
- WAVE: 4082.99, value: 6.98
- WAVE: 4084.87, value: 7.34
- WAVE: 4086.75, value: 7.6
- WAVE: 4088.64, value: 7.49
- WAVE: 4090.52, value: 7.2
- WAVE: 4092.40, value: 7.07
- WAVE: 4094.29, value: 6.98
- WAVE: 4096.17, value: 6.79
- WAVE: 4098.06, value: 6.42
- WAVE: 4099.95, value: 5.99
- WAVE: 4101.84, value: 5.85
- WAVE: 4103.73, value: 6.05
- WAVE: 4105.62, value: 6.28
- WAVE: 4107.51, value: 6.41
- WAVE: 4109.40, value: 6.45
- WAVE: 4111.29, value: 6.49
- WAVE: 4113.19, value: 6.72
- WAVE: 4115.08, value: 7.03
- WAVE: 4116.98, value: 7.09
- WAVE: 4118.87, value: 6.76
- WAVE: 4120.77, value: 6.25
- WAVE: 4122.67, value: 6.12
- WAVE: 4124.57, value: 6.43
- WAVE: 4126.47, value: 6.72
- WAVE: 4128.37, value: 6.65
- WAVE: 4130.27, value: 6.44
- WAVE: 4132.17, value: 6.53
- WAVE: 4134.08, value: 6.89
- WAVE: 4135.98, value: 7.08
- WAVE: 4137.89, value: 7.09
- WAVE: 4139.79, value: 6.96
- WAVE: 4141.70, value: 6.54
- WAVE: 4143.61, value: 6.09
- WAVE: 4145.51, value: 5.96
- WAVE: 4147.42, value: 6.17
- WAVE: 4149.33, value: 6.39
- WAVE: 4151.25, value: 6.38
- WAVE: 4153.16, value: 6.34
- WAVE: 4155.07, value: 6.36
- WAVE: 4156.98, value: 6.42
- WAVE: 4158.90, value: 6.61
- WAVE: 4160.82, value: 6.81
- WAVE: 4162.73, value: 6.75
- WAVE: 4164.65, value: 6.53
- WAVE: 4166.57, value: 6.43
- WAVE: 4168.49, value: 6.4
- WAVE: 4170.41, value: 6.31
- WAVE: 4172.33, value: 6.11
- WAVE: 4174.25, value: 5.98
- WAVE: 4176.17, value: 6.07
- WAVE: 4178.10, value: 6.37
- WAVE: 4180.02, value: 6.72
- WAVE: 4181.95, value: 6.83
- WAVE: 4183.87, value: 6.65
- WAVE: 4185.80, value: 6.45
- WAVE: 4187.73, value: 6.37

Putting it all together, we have -1.22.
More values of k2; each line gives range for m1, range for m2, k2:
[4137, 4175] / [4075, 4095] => -1.85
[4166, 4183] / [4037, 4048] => -1.69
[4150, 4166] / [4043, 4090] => -1.76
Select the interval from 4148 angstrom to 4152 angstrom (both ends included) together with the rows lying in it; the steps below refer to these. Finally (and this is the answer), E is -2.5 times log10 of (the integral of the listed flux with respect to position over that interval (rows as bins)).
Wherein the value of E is -3.51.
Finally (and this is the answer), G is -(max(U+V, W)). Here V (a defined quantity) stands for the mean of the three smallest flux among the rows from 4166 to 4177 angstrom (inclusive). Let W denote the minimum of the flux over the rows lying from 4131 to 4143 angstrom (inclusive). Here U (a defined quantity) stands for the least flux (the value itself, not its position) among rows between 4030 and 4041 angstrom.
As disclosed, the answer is -11.9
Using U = 5.86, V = 6.05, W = 6.53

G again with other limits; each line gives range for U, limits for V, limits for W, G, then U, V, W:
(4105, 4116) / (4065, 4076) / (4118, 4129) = -12.3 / 6.28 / 6.07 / 6.12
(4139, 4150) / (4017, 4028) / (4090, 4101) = -12.7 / 5.96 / 6.73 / 5.99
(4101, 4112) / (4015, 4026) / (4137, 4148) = -12.6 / 5.85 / 6.72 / 5.96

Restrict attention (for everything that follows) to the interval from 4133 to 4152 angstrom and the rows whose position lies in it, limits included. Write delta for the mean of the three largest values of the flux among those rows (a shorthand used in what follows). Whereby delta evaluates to 7.0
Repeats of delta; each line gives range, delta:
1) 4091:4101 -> 6.9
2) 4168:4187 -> 6.7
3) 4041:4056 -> 7.1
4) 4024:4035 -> 6.8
